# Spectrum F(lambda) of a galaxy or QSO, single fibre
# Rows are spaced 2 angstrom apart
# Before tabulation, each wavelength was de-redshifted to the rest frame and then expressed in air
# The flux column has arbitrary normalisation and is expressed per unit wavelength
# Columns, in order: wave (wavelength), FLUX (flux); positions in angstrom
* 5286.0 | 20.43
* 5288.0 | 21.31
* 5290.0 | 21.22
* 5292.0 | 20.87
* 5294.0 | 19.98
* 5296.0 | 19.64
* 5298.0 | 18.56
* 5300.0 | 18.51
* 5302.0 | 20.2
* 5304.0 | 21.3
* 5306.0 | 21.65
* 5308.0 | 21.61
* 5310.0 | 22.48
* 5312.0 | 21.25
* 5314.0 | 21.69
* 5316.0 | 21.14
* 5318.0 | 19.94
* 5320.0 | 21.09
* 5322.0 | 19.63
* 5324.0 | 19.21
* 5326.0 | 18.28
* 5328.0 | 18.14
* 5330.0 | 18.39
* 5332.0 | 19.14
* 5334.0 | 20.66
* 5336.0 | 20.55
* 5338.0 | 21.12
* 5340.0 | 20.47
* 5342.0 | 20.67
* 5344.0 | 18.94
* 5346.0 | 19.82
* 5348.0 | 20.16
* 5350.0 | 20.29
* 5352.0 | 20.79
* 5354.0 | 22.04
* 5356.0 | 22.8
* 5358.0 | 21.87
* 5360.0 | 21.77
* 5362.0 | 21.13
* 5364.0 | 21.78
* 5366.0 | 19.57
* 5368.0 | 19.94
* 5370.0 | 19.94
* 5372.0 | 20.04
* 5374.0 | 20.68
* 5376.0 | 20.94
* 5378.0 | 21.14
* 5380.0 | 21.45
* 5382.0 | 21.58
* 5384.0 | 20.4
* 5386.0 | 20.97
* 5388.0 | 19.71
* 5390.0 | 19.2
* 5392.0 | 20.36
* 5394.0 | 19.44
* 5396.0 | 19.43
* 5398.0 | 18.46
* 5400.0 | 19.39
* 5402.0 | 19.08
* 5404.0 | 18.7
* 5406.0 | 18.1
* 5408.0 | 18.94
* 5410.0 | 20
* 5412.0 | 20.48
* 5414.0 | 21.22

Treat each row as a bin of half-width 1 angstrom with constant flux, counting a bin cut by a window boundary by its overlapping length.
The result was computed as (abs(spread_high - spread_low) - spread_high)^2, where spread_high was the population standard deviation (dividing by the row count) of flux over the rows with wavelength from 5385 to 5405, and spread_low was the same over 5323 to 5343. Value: 0.10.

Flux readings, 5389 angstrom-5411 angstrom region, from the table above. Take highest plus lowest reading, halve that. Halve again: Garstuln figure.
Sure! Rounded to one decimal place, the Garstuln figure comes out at 9.6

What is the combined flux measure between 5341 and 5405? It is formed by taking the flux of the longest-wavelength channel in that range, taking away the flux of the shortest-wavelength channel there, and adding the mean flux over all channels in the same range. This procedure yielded 18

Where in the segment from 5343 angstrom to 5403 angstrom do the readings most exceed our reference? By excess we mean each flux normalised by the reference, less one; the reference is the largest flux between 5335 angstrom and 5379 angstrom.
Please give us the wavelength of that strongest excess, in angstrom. 5356.0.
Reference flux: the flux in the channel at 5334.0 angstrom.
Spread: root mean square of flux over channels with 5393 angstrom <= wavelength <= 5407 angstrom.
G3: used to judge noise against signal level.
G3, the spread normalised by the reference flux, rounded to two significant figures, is 0.92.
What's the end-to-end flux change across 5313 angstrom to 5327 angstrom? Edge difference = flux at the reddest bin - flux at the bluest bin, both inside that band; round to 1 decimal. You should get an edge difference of -3.4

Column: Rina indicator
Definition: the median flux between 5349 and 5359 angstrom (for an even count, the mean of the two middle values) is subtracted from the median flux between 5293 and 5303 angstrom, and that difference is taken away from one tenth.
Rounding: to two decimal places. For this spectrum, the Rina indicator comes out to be 2.33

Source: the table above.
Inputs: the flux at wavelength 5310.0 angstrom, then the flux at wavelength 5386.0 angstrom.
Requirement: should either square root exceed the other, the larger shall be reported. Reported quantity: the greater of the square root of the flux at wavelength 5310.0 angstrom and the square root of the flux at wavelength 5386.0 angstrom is 4.74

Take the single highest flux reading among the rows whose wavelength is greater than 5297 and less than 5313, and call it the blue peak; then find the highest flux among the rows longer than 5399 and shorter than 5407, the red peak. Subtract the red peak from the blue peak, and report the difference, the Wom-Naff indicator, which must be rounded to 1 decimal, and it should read 3.1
